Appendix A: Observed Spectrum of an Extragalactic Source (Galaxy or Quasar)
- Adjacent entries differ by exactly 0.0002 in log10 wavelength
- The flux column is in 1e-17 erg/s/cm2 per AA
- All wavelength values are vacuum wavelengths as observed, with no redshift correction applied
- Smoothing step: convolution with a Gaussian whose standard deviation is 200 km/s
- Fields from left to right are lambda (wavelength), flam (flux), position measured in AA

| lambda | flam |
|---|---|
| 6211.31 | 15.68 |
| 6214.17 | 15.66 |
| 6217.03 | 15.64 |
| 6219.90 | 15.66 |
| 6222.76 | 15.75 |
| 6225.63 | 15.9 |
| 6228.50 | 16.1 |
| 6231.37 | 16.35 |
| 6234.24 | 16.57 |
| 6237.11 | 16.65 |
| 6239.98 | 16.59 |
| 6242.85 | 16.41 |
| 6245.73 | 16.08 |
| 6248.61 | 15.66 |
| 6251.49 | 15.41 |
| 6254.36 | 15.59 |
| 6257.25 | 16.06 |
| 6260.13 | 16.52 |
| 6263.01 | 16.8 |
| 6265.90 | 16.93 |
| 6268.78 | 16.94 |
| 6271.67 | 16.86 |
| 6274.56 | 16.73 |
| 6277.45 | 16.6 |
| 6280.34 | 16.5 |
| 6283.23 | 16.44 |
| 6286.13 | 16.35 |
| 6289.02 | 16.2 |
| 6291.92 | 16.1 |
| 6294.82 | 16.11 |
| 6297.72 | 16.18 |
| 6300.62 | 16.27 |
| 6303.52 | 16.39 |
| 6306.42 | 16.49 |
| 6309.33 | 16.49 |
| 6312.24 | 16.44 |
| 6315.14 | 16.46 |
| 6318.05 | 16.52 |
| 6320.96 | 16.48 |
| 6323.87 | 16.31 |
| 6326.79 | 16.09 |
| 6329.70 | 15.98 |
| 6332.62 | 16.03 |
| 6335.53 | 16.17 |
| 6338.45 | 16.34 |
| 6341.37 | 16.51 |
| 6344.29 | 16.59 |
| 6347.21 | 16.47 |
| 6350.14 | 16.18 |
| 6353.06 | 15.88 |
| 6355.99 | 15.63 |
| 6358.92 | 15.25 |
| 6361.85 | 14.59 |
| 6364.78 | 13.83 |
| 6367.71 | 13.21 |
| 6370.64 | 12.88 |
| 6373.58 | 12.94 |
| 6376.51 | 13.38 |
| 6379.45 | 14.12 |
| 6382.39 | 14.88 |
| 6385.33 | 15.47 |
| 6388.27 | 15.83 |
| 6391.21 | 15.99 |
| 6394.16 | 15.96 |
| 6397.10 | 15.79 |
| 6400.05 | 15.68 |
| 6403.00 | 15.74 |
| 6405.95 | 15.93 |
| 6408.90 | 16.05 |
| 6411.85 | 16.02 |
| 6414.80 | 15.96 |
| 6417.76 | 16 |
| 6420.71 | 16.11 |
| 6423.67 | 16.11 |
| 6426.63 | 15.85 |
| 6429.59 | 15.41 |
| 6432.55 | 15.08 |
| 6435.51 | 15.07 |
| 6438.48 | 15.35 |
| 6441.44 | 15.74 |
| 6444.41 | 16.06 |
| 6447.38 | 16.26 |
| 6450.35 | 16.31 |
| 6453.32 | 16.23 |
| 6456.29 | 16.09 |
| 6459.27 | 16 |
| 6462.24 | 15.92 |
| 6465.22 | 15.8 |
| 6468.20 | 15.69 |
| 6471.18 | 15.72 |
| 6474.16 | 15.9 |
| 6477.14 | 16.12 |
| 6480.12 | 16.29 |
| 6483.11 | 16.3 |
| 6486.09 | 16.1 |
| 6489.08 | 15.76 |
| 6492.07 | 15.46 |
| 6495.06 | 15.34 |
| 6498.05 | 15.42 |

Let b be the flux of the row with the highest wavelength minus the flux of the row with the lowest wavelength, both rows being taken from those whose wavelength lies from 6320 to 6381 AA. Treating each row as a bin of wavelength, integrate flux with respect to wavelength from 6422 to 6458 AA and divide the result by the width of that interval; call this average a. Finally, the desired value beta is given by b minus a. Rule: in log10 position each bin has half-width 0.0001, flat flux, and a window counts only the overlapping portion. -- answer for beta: -18.2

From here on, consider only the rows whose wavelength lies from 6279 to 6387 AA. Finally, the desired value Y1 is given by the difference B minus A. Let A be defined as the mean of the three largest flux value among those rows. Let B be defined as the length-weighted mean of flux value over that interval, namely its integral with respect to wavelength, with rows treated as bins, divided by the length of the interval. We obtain -0.9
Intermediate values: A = 16.5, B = 15.7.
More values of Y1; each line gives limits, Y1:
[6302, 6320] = 0.0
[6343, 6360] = -0.4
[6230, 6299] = -0.5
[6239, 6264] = -0.5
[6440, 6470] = -0.3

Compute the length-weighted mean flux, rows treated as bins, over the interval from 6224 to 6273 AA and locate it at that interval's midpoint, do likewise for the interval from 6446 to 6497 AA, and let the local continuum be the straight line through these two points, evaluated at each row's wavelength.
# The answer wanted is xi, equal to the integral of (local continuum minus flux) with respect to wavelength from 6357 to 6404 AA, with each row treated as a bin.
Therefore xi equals 65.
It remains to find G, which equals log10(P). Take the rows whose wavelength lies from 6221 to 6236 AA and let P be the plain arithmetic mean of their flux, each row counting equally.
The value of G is 1.21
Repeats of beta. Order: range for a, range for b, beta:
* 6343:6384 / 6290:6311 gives -14.3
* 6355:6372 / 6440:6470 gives -14.3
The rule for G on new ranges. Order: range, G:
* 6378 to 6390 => 1.18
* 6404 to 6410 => 1.20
